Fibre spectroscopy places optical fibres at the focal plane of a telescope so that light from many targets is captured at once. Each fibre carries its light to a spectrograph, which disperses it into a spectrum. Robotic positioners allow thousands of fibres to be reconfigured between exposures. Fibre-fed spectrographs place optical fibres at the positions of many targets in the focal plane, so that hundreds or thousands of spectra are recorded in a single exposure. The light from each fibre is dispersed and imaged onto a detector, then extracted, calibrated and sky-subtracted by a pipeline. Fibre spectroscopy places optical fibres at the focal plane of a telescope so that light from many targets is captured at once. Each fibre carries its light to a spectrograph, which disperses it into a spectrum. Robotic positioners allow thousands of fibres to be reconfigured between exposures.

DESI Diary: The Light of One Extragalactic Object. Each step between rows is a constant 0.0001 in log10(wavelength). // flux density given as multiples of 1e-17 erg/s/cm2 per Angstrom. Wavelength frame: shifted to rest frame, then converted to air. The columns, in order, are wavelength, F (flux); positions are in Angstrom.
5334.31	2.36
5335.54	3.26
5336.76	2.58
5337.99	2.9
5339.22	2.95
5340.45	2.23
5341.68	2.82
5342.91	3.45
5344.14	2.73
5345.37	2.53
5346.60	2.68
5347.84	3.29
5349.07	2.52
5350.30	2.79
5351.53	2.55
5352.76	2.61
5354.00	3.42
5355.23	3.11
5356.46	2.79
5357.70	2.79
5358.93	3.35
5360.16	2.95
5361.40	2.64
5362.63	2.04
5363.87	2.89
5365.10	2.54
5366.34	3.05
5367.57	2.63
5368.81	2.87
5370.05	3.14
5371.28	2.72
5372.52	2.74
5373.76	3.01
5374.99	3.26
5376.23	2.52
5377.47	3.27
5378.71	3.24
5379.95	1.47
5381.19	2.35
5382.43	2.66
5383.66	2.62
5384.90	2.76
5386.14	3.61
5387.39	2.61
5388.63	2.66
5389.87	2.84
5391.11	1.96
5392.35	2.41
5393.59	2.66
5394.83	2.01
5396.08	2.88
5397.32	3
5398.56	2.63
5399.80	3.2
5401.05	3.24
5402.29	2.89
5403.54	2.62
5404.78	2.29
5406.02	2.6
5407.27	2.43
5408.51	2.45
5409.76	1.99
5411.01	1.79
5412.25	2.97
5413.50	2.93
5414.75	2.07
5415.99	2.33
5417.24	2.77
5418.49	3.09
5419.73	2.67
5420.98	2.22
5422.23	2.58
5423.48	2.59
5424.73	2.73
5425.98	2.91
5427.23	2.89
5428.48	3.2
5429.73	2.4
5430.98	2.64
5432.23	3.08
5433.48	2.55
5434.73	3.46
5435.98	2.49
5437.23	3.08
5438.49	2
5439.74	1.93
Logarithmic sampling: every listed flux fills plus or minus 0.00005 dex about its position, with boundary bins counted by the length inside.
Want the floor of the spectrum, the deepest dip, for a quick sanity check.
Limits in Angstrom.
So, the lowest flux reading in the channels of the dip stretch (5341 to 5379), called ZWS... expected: 2.04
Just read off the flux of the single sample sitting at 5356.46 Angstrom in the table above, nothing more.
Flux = 2.79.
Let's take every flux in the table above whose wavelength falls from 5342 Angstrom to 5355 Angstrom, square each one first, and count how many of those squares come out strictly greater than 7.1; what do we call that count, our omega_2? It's 6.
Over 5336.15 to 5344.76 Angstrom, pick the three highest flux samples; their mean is 3.10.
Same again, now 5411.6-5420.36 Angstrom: 3.00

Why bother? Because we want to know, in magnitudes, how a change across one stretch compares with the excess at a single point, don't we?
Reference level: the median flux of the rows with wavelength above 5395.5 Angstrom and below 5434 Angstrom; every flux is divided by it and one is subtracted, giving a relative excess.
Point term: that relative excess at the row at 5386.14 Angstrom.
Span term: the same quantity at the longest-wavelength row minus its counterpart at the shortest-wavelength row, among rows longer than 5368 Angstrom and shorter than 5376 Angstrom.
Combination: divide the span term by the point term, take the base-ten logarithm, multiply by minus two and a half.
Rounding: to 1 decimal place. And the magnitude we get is 1.0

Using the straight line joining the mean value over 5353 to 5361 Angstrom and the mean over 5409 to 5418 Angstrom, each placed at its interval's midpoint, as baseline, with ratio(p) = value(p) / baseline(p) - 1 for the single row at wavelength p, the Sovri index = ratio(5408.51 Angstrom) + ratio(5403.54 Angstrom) 0.03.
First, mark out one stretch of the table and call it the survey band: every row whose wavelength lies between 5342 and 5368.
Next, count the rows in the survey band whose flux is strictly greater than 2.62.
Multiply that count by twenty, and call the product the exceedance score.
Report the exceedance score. 300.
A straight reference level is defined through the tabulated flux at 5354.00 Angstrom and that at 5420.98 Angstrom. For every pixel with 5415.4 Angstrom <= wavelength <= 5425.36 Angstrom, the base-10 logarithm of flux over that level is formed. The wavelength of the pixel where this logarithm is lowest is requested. 5420.98 Angstrom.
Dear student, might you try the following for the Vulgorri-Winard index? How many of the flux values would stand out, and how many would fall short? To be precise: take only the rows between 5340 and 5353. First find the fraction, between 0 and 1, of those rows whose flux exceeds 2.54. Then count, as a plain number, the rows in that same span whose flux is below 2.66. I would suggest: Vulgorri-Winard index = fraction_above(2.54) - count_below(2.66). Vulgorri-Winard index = -4.3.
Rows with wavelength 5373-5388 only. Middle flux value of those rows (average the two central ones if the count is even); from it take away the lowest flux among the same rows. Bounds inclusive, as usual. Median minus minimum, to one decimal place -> 1.2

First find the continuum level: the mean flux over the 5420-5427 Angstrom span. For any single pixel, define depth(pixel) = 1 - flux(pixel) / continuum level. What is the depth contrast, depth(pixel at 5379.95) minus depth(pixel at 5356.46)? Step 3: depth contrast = 0.5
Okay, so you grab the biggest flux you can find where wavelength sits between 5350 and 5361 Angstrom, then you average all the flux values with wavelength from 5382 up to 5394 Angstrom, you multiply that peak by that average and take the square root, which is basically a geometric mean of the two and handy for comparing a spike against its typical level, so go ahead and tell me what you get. 3.03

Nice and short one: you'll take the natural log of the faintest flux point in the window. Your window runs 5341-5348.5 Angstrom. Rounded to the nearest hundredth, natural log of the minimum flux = 0.93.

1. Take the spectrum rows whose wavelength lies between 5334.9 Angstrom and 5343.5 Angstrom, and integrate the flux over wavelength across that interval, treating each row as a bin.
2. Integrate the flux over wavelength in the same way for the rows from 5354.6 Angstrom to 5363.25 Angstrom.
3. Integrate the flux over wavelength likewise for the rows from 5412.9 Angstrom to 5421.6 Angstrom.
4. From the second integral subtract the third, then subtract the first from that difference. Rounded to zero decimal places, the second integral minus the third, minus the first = -23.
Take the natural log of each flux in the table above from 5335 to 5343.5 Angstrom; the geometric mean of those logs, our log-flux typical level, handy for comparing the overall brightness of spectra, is 1.04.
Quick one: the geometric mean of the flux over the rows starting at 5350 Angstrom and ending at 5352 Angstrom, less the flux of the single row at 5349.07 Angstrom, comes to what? 0.15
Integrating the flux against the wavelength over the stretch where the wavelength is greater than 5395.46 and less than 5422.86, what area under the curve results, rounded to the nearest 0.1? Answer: 71.8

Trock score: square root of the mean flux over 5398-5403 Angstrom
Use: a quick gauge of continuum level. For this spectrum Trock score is 1.73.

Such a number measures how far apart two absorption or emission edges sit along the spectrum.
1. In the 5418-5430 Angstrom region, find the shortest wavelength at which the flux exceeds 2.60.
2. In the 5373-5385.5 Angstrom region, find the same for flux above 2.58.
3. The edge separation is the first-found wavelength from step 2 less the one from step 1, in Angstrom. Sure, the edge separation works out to -44.7 Angstrom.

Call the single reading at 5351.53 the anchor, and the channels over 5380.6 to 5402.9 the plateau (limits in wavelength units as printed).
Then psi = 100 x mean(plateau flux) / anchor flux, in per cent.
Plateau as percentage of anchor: 107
